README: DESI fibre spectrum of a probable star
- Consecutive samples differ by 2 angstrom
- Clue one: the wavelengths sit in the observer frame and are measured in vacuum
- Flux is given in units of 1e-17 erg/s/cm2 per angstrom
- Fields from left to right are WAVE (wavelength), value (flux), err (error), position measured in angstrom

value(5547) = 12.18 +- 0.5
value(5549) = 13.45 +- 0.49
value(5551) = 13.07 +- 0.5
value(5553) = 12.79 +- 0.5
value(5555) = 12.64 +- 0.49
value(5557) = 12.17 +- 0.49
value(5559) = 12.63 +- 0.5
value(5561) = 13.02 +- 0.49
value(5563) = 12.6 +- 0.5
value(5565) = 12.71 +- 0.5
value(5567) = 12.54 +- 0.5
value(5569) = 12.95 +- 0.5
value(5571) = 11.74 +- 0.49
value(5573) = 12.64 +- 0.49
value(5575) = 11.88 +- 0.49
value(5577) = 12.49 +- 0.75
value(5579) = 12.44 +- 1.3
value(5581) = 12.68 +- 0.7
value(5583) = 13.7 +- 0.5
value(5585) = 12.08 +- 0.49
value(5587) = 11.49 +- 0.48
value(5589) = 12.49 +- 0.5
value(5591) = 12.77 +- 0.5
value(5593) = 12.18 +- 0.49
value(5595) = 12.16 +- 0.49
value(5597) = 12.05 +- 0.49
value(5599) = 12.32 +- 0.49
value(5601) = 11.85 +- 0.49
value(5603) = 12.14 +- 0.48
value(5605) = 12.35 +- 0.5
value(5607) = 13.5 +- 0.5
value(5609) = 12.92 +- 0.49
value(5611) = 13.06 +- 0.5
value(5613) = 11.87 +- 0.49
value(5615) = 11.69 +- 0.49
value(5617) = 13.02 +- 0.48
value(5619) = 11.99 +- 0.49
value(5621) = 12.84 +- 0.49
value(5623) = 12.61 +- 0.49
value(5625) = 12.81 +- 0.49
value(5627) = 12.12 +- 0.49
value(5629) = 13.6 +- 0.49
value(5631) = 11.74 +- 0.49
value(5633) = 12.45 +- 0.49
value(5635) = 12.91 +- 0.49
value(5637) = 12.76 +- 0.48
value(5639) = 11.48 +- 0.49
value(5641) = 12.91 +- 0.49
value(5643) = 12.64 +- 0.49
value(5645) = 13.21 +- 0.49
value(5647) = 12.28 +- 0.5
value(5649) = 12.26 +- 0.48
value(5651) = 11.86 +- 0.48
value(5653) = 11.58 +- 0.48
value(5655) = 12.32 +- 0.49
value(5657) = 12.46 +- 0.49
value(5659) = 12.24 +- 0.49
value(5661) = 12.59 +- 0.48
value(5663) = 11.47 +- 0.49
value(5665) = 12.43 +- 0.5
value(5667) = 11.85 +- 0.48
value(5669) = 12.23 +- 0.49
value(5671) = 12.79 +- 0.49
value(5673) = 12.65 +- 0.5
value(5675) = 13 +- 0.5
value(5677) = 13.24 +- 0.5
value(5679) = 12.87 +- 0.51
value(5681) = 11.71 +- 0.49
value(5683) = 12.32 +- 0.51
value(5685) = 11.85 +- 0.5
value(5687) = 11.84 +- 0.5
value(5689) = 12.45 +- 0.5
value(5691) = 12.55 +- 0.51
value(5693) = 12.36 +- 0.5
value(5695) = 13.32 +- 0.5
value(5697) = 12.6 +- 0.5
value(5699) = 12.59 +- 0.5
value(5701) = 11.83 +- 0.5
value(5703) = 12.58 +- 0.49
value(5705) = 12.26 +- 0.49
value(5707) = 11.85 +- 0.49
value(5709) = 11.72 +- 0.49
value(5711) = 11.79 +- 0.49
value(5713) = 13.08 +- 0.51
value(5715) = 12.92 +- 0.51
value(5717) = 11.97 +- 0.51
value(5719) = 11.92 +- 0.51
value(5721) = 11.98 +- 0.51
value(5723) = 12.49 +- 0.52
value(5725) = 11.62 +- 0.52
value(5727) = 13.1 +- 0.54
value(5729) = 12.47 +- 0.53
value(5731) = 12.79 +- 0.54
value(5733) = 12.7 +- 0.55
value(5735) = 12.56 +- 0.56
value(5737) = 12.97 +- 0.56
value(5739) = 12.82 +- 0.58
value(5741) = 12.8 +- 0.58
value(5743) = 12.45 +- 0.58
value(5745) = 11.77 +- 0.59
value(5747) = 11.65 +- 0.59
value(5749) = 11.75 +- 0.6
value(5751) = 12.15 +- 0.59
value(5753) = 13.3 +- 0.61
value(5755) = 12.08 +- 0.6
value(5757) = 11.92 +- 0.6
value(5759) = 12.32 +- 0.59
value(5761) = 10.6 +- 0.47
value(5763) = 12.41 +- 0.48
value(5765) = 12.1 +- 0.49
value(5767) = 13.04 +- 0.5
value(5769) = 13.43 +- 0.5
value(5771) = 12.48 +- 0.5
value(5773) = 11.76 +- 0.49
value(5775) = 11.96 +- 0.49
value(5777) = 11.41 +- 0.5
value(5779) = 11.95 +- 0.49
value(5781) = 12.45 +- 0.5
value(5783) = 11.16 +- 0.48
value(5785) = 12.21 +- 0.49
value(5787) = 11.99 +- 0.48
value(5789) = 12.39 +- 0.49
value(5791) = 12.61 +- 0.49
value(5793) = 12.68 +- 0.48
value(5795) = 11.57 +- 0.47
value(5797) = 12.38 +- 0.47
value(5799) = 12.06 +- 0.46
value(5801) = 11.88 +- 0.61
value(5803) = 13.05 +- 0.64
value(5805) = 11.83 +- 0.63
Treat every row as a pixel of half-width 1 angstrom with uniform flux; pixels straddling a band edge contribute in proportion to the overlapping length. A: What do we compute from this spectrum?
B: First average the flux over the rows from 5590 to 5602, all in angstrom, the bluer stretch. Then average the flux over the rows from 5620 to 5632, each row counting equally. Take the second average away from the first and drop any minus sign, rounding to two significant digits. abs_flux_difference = 0.40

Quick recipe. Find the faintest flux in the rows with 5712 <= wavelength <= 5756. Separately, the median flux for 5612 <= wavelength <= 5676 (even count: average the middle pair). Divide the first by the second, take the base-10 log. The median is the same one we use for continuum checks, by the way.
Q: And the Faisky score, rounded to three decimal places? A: -0.030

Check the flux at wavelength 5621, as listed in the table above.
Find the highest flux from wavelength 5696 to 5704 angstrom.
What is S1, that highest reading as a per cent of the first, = 98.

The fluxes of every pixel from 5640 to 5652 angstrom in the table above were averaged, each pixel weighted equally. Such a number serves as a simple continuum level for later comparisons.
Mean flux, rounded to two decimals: 12.53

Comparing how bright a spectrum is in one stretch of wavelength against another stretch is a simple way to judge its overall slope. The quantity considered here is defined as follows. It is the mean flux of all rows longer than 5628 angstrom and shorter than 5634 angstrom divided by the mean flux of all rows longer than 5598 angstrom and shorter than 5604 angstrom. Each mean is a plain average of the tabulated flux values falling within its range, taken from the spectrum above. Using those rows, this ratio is 1.04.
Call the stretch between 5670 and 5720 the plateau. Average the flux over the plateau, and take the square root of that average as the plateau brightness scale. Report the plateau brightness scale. 3.522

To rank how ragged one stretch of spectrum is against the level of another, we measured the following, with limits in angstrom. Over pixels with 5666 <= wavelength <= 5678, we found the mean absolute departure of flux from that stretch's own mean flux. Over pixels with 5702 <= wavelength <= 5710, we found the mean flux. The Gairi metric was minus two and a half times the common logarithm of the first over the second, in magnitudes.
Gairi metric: 3.73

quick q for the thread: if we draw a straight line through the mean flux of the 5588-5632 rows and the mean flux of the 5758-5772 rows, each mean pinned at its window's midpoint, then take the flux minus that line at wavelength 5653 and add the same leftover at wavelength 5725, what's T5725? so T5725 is -1.6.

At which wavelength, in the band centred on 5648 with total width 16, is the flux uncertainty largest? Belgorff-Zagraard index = 5647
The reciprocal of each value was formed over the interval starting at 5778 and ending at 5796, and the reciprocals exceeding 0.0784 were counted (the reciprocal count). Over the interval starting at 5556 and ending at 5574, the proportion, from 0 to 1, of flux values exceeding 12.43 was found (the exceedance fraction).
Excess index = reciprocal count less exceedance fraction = 8.2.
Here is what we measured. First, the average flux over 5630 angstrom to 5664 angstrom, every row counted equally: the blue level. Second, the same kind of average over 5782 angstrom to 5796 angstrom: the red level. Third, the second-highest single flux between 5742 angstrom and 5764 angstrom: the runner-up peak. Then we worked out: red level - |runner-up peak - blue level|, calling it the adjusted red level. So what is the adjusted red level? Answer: 11.9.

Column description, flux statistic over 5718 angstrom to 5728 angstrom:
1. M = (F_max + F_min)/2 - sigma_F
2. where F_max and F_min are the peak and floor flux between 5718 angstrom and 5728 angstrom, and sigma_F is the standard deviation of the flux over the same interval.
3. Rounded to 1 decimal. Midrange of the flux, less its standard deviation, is 11.8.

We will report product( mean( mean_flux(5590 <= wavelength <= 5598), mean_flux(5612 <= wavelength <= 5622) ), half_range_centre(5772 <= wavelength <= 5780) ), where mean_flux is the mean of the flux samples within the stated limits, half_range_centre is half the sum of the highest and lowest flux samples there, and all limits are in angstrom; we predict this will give 144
